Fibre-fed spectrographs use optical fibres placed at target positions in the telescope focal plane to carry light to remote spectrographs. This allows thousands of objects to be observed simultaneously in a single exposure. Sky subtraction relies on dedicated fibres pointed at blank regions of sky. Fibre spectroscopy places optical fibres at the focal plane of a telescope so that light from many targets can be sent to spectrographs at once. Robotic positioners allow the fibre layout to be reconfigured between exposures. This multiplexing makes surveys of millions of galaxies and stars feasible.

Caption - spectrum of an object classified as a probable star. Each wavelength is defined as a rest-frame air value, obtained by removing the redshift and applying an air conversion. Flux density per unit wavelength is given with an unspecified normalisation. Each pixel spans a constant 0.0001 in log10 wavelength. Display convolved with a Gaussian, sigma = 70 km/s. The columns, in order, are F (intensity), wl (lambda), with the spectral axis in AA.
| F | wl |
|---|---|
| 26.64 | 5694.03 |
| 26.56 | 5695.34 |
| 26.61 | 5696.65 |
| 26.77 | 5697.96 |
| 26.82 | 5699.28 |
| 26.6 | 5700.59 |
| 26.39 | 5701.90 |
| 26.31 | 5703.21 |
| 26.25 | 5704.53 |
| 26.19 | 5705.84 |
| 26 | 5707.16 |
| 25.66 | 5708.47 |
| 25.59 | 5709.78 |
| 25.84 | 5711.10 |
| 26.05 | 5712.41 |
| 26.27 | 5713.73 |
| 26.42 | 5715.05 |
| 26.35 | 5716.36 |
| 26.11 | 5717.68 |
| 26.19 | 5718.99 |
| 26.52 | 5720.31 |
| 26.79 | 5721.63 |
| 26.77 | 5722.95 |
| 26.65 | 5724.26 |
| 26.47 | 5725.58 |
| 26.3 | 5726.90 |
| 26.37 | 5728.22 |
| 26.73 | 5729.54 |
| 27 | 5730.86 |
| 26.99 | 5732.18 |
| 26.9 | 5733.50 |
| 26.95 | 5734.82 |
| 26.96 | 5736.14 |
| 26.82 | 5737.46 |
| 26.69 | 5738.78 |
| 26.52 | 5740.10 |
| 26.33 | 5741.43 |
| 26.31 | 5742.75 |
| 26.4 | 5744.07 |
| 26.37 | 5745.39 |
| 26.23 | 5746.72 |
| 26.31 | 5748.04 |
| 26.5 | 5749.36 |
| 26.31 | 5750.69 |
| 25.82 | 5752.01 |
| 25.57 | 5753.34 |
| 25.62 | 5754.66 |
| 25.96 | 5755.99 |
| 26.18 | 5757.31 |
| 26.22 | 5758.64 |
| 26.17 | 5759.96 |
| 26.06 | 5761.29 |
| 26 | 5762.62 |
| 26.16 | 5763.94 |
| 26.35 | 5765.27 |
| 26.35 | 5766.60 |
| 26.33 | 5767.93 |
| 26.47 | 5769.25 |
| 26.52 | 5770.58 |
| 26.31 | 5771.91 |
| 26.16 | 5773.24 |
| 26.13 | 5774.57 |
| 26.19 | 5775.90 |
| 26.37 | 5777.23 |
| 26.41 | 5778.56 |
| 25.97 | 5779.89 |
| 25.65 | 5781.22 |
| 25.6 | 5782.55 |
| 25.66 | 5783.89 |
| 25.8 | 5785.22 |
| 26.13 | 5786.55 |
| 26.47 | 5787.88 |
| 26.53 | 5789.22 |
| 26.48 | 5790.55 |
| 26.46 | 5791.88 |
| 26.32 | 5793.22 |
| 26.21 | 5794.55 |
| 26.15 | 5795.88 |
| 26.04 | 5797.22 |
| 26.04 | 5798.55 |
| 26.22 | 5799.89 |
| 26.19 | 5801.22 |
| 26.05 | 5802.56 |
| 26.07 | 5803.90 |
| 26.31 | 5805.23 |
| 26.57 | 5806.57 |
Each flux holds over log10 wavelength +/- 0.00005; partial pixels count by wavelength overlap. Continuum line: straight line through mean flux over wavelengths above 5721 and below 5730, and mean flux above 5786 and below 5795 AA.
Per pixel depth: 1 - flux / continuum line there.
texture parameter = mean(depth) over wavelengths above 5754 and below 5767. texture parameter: 0.014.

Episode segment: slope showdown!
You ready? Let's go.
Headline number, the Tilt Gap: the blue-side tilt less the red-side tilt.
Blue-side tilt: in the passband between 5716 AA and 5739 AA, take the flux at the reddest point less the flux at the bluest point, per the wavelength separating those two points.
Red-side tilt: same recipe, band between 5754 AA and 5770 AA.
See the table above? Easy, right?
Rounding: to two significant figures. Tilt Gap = -0.043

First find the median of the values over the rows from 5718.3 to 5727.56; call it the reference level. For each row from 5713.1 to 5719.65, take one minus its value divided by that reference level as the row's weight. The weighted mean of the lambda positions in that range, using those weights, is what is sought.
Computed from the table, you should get 5716.9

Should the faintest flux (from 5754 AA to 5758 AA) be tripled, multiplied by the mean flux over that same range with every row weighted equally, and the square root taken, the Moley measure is 44.63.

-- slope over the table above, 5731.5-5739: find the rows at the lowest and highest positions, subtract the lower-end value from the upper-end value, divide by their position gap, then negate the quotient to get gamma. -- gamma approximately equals 0.045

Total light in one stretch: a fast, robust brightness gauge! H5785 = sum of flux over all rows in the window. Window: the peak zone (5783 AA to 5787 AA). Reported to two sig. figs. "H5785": 78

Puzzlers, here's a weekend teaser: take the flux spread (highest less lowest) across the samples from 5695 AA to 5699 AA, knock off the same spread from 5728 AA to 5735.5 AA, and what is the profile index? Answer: -0.42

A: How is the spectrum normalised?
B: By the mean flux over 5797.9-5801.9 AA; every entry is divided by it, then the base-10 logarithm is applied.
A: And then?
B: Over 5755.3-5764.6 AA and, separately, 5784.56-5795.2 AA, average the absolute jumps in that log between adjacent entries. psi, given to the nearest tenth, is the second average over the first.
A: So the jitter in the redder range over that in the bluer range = 1.4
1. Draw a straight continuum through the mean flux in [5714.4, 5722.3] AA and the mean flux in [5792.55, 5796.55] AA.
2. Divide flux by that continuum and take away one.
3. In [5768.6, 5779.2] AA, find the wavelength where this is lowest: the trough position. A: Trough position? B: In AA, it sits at 5774.57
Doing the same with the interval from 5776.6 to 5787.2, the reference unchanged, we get 5782.55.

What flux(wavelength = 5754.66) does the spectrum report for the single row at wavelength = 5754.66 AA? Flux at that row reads 25.62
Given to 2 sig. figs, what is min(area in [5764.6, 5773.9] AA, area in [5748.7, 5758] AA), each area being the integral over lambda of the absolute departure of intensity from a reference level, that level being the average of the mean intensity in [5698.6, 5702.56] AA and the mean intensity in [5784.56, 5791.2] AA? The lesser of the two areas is 1.1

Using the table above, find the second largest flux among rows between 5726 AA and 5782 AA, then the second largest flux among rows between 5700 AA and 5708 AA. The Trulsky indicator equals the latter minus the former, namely -0.60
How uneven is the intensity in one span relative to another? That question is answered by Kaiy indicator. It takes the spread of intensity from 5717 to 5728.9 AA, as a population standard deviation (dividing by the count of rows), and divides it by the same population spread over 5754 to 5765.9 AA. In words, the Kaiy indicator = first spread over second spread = 1.16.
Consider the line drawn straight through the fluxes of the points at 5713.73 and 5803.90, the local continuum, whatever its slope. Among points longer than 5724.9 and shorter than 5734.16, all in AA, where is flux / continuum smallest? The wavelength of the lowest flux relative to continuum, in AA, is 5726.90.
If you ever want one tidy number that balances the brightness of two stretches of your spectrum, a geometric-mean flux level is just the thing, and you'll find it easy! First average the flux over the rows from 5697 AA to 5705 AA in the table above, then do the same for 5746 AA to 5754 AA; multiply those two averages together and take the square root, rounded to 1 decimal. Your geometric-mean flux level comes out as 26.3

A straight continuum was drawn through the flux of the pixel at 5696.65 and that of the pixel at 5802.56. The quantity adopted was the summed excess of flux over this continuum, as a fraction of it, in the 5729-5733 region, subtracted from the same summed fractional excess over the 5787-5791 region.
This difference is -0.011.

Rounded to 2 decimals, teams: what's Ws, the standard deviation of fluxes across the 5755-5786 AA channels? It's 0.26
